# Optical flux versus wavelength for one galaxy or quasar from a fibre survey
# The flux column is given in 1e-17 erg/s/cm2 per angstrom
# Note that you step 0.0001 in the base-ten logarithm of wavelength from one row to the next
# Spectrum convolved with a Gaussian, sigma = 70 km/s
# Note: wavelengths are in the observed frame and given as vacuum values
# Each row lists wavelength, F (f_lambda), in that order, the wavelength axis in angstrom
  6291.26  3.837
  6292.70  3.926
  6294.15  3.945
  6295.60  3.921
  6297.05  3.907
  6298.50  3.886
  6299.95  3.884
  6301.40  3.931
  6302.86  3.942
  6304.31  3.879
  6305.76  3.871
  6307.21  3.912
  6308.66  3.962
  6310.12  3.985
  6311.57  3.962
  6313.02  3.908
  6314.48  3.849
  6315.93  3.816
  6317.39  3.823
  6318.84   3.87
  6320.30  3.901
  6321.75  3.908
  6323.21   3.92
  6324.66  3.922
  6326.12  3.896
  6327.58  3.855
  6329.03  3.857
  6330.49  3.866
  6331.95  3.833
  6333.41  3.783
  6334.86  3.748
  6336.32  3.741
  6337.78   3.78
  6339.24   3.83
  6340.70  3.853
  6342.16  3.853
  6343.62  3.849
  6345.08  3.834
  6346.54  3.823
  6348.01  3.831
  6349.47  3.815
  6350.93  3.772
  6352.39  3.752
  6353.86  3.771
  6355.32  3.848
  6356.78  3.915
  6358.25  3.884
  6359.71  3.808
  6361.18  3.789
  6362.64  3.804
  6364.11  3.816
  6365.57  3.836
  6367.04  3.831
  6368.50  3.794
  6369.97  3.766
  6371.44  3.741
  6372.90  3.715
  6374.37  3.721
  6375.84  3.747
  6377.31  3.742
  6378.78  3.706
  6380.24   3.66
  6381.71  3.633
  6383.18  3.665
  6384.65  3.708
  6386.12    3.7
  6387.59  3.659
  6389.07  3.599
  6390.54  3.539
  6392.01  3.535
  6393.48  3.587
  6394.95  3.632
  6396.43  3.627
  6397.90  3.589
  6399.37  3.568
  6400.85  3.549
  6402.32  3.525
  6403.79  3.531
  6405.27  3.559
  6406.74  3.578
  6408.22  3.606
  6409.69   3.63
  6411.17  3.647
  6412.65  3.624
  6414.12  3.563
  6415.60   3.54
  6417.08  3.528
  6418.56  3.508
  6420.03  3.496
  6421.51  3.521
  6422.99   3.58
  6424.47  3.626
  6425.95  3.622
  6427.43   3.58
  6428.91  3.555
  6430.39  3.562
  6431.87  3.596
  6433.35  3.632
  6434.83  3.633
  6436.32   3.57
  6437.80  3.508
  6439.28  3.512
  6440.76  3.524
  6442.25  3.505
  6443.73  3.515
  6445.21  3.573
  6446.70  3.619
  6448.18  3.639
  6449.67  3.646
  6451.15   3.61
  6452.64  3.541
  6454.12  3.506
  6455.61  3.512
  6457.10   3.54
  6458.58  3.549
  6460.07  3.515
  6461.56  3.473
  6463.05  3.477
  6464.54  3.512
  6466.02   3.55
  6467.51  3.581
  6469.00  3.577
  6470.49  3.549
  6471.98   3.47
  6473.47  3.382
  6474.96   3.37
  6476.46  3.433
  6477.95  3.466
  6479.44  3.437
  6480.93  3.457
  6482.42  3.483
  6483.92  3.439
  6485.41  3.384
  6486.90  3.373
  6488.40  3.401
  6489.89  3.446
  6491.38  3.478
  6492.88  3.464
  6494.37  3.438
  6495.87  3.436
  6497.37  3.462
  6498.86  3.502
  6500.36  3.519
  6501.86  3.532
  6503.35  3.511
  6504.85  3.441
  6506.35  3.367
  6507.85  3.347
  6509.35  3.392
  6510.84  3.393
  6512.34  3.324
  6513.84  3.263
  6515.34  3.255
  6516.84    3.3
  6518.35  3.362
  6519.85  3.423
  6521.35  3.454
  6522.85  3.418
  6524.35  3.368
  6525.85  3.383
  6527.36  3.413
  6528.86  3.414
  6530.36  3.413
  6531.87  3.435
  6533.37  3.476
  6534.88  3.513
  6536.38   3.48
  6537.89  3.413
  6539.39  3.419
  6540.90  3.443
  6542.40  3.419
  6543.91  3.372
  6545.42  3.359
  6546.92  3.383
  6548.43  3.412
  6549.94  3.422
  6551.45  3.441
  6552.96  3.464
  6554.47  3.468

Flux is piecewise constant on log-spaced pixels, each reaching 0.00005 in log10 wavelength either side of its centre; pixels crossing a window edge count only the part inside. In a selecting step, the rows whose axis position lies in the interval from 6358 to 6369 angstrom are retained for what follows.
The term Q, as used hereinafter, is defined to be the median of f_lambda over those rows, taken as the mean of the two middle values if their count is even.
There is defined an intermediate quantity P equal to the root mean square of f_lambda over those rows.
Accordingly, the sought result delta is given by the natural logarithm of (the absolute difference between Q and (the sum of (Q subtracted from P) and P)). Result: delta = -4.1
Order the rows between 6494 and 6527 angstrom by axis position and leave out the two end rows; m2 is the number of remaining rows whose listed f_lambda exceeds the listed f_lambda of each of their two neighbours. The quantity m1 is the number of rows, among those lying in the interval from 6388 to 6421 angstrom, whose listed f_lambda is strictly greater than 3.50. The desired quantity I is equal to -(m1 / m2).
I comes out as -7.0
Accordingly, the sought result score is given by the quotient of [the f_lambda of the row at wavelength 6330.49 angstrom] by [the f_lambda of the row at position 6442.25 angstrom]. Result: 1.10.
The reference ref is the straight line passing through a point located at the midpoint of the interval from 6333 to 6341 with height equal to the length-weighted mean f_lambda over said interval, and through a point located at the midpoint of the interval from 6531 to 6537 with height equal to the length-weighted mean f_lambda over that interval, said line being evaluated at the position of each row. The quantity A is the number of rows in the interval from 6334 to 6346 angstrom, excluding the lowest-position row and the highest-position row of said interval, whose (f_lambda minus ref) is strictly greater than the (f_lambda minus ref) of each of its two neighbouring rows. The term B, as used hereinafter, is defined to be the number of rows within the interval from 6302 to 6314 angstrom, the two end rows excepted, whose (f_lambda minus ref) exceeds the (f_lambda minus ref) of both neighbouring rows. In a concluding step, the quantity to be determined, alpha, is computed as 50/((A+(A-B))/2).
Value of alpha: 100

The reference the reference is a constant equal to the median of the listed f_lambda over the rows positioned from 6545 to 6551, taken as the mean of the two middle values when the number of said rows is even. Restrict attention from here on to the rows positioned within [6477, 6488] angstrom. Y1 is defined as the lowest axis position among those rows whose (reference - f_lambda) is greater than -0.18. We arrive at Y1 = 6477.95 angstrom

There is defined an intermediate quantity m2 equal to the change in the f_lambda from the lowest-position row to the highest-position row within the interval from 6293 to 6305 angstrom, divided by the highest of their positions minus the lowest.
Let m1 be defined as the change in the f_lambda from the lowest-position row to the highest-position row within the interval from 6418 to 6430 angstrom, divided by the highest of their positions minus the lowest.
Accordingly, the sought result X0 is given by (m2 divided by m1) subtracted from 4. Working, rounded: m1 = 0.005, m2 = -0.006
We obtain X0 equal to 5.4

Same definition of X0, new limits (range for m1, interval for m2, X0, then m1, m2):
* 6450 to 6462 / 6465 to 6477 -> 3.1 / -0.013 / -0.011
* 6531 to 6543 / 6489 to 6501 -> 8.6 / -0.002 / 0.007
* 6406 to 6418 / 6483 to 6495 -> 4.0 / -0.005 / 0.000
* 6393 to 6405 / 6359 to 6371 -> 3.2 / -0.005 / -0.004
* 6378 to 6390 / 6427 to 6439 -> 3.3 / -0.010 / -0.007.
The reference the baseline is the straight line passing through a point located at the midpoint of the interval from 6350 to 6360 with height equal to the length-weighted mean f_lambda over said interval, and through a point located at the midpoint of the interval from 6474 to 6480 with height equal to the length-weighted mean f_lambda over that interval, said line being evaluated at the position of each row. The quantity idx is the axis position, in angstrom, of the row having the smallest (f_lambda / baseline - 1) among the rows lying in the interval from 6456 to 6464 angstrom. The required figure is 6461.56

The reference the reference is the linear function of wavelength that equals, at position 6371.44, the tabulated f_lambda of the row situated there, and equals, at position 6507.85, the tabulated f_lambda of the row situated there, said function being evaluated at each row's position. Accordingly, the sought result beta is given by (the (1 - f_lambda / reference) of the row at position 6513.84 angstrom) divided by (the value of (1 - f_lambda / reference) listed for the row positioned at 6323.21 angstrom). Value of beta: -2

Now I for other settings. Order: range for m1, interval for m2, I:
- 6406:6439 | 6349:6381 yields -7.0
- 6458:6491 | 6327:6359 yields -2.3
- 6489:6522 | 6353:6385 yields -1.3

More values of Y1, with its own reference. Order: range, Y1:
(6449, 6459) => 6452.64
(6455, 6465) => 6455.61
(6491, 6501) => 6491.38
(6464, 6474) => 6464.54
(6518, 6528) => 6518.35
